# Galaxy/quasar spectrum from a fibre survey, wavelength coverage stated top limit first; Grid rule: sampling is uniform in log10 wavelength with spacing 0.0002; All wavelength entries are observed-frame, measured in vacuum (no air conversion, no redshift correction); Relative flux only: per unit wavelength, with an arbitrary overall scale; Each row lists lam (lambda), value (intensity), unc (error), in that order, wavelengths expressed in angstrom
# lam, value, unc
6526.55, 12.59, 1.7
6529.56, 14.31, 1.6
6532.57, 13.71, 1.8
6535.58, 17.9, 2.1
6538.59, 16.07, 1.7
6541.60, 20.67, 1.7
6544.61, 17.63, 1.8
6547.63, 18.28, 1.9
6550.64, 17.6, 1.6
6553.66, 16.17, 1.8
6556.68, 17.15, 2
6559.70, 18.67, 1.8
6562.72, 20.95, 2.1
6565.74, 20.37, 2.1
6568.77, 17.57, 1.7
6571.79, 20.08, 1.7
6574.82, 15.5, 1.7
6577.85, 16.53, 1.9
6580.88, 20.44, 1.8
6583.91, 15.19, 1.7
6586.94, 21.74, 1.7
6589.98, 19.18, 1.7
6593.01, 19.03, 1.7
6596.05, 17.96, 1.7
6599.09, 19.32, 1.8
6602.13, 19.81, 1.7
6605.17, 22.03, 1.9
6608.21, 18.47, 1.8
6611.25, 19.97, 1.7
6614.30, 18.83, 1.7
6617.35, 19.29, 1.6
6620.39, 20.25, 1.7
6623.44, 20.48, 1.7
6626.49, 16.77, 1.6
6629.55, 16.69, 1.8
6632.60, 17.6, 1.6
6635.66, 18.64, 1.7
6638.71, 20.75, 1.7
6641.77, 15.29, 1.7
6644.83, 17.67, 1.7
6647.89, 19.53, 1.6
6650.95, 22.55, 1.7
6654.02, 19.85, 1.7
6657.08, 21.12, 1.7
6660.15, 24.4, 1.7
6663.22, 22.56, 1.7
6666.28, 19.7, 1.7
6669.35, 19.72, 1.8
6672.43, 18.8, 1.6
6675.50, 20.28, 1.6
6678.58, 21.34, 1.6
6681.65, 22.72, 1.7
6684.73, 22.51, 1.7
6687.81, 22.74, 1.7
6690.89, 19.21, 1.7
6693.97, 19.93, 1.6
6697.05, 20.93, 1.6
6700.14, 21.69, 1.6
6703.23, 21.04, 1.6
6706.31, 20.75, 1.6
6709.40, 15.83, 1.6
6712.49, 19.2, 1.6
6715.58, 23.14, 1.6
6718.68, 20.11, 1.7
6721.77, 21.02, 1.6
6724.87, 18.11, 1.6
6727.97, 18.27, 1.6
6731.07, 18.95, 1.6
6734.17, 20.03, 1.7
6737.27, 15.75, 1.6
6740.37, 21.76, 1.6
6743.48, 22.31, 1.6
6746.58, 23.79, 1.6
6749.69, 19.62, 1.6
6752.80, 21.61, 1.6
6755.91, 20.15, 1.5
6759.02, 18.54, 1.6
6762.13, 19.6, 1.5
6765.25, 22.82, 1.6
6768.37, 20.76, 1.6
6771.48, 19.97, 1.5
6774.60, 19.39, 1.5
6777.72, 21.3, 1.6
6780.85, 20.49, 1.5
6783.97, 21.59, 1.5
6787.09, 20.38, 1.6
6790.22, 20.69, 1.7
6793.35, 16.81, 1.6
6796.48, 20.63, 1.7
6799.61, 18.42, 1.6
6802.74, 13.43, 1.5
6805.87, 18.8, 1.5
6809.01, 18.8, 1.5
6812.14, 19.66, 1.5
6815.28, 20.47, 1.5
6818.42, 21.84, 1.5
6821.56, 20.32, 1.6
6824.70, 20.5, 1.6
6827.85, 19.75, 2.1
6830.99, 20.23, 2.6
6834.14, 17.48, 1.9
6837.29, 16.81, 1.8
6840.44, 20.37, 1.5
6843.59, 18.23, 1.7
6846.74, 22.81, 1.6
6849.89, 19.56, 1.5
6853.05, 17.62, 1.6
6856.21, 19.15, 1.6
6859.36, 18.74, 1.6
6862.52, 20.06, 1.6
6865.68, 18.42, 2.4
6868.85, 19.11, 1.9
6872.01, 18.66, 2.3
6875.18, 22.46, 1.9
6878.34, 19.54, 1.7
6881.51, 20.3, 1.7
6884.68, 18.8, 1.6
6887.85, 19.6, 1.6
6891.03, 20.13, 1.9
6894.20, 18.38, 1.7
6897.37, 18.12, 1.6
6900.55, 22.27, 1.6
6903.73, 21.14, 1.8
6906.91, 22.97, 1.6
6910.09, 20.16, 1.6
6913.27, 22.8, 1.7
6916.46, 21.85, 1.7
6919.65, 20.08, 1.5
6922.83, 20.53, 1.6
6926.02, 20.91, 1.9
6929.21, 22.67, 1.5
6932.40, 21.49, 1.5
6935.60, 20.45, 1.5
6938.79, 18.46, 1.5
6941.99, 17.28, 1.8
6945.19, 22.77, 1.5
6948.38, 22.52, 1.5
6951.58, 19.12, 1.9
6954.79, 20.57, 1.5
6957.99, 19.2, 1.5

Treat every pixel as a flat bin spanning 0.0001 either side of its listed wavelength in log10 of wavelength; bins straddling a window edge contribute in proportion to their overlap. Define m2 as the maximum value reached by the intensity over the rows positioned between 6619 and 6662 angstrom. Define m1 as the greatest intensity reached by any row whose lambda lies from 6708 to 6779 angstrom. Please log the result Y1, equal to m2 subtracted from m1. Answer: -0.6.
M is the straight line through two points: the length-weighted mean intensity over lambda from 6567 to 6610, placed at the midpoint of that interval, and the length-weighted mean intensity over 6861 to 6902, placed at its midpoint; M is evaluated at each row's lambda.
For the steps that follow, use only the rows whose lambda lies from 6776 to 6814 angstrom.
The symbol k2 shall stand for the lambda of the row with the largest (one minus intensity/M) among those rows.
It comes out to 6802.74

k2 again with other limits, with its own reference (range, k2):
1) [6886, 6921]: 6897.37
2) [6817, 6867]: 6837.29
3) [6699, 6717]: 6709.40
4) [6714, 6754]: 6737.27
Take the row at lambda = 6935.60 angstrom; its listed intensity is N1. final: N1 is 20.45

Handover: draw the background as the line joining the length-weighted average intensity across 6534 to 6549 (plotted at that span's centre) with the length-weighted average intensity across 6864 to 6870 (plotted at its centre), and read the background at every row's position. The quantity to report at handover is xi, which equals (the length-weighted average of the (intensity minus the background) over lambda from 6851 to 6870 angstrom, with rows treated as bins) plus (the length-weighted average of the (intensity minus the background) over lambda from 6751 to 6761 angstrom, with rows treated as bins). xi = 1.7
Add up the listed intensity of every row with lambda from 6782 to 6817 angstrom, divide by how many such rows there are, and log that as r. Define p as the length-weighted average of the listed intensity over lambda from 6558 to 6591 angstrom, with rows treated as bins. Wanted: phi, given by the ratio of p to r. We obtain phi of 0.98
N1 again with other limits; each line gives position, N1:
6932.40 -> 21.49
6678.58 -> 21.34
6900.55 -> 22.27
